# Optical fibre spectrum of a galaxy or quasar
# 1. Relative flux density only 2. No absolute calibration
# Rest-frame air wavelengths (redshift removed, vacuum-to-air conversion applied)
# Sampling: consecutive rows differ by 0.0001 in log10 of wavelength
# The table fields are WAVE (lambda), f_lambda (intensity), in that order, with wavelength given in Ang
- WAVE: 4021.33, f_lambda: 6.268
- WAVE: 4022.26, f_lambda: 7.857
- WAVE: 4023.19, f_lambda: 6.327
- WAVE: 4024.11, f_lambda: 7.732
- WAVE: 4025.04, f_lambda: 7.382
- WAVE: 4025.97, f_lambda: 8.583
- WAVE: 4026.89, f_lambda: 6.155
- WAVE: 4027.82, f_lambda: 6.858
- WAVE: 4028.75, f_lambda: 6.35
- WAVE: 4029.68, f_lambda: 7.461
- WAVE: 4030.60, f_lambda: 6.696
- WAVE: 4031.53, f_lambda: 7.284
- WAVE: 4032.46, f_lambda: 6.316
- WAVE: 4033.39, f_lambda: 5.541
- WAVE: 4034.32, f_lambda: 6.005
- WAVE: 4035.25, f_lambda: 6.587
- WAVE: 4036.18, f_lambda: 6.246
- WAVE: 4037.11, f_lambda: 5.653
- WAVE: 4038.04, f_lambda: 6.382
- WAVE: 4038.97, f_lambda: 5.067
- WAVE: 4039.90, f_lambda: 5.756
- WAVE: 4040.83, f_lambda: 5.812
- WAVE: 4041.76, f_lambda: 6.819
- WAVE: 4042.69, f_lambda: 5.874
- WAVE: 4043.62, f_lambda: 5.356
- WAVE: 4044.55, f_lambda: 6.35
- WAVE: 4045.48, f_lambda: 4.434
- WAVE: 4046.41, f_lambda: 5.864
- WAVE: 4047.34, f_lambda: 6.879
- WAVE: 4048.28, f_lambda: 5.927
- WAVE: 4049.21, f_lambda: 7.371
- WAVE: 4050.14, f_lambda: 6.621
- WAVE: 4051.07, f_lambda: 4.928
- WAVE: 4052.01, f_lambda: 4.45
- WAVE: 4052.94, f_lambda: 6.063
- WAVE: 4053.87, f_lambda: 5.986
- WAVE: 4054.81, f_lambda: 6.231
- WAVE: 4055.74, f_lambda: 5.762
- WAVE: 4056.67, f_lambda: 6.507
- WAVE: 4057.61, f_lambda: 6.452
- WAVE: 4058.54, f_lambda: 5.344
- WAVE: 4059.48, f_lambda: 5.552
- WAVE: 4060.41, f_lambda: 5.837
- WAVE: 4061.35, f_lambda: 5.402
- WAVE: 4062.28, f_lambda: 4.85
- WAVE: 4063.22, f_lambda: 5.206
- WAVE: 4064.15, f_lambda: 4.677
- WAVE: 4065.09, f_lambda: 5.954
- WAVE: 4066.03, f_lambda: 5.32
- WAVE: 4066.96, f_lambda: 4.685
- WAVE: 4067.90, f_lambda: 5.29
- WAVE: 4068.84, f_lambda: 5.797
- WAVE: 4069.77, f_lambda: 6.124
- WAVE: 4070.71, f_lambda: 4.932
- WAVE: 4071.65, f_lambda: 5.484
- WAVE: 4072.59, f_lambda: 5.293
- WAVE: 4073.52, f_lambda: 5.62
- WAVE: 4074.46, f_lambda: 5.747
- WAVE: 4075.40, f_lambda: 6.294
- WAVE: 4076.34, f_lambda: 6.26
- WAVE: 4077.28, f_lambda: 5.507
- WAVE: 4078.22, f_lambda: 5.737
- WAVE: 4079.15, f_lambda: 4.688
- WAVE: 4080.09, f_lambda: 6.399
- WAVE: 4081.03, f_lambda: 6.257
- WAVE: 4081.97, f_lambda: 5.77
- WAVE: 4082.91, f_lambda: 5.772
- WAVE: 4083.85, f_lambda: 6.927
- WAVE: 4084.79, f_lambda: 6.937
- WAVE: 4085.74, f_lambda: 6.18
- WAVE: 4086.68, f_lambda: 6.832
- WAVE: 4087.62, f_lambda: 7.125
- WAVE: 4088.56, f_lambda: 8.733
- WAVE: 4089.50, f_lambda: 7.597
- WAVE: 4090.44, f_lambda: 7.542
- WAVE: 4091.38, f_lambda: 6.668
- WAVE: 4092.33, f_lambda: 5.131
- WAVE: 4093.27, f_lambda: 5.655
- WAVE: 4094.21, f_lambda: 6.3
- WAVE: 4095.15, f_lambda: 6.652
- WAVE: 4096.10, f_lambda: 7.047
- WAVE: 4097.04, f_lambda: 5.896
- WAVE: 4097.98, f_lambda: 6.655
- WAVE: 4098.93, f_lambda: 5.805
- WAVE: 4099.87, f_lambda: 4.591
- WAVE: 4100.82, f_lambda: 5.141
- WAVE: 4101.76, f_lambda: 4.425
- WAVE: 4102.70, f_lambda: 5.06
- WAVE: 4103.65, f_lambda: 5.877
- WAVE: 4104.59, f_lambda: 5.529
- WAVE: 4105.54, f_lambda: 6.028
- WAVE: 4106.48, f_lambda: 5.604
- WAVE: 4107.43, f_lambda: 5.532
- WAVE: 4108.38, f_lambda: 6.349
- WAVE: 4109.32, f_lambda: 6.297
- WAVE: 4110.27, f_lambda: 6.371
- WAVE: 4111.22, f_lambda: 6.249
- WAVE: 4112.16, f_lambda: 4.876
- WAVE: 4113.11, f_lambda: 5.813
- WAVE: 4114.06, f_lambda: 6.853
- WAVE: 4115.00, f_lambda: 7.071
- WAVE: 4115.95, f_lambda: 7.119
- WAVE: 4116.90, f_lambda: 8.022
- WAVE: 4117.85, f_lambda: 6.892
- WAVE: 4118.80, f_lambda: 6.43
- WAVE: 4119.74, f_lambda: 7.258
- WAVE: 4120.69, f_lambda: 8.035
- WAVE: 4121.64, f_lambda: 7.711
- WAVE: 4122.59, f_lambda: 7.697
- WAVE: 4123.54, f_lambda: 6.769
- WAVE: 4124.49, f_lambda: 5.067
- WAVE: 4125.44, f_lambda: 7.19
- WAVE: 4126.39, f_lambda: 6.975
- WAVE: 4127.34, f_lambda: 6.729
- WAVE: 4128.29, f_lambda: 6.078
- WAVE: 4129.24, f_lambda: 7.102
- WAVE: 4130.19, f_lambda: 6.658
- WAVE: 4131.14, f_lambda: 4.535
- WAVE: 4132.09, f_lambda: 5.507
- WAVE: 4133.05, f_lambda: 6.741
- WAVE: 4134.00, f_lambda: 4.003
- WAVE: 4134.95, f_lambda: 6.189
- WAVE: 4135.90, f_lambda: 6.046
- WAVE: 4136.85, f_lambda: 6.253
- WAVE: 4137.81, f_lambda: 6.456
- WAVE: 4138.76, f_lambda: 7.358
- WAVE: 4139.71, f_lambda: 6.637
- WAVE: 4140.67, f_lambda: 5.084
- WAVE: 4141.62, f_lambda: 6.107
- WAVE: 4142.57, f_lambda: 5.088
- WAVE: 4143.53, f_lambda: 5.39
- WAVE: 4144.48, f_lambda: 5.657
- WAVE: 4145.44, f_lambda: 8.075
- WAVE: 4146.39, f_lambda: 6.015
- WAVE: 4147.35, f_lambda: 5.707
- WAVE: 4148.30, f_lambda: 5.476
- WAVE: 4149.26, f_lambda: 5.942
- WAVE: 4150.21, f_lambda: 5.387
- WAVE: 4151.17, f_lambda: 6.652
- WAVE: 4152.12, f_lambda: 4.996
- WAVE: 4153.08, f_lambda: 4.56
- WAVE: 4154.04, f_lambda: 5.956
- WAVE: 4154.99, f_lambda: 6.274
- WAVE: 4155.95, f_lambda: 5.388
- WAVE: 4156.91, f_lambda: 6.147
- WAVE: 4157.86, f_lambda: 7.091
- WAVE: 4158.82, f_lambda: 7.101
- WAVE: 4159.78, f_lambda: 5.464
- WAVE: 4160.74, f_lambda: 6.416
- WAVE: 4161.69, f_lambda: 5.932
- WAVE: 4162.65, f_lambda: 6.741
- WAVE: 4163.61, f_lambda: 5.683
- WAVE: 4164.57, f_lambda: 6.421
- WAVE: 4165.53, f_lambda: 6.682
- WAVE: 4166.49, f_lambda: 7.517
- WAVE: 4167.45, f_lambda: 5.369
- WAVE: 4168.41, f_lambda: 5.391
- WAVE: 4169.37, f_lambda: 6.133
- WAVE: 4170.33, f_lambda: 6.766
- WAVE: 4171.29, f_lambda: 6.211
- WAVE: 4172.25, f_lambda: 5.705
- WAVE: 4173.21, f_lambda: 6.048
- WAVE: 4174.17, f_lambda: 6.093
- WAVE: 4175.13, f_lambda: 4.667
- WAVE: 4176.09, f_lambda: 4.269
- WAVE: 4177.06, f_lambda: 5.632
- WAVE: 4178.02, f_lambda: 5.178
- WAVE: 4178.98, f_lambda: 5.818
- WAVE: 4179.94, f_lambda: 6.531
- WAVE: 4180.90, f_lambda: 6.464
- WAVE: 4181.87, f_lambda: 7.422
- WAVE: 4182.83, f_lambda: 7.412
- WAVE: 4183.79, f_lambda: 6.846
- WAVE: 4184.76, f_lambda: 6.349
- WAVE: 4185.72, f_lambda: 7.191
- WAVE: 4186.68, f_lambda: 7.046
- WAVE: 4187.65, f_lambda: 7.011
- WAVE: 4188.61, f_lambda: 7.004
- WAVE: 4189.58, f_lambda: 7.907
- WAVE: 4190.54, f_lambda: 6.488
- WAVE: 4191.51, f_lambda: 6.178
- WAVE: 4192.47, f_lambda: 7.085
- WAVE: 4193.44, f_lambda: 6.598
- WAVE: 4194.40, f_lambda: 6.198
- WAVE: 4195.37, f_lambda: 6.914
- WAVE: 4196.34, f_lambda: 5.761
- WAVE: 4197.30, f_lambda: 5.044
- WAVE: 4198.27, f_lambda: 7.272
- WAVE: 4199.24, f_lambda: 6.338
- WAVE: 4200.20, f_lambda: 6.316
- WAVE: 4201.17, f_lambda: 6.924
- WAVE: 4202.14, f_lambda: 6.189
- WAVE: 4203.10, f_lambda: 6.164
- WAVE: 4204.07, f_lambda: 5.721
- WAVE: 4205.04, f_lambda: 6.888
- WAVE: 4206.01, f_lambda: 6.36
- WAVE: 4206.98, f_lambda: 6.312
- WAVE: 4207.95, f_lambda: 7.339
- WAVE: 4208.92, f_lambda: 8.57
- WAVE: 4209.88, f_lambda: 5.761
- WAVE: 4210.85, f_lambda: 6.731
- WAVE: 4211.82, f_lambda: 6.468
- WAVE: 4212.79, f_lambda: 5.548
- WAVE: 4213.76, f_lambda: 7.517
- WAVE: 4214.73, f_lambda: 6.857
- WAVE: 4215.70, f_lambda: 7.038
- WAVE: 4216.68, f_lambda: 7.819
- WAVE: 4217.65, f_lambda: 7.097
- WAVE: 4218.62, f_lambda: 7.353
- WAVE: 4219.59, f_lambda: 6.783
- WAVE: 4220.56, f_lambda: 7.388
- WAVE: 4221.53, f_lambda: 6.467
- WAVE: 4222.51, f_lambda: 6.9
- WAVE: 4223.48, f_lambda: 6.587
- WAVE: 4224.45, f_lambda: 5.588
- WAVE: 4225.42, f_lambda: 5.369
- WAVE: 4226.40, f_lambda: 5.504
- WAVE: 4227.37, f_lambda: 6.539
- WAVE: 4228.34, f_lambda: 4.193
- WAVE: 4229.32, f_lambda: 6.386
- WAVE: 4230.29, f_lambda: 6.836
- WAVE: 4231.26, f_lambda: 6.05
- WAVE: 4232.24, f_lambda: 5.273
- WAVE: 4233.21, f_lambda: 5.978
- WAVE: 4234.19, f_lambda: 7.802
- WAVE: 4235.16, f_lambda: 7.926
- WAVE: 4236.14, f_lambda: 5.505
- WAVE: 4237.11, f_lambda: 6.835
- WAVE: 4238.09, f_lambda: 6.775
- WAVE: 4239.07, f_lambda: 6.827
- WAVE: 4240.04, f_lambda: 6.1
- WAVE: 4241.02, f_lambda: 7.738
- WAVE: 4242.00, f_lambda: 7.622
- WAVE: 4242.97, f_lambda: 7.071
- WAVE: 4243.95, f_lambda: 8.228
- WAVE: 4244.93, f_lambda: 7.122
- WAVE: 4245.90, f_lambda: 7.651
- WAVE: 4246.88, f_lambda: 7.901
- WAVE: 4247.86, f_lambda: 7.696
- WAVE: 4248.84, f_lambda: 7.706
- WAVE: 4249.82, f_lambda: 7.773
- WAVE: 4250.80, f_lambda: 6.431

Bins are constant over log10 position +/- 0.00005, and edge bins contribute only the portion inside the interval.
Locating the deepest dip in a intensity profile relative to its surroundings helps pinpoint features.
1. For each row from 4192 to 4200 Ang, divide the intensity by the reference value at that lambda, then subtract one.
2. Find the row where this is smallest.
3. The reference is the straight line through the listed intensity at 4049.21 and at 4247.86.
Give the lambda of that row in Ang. 4197.30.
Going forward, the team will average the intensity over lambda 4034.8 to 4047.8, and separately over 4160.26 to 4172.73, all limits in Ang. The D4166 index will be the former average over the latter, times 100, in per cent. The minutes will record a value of 95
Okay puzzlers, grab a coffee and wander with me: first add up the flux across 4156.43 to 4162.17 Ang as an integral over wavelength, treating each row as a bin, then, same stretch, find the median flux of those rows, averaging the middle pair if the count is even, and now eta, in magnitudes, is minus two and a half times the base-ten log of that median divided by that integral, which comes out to 1.912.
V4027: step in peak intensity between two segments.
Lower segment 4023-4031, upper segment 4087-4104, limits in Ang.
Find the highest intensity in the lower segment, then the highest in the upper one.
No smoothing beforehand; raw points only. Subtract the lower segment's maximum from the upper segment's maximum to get 0.15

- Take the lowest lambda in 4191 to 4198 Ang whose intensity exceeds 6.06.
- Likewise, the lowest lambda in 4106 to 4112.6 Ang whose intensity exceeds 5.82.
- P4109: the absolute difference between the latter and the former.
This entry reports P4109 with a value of 83.1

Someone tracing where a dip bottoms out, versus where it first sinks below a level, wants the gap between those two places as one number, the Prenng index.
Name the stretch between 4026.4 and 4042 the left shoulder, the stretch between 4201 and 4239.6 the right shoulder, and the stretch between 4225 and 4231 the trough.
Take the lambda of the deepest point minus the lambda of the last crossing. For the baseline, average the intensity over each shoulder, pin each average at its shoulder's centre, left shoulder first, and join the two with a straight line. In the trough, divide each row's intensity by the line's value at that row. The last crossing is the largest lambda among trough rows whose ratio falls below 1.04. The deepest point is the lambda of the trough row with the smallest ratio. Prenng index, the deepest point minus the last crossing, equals -1.0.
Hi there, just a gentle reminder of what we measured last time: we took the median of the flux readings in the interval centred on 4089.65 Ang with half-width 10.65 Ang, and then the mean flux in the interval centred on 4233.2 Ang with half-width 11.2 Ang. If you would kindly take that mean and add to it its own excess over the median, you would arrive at 6.61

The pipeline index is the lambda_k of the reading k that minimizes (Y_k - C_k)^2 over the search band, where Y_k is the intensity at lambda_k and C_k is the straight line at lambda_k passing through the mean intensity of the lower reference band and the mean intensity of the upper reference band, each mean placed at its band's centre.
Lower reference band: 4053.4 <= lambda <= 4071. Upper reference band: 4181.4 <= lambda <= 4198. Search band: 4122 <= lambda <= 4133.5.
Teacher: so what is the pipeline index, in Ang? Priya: 4128.29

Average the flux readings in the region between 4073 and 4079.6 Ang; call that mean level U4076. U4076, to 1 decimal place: 5.7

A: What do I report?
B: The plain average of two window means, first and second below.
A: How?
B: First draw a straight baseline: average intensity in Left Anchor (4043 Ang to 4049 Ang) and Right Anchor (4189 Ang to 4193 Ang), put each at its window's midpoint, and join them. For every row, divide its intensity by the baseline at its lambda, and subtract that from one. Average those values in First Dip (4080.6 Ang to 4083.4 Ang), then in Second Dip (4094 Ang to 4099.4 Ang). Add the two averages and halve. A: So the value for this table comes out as 0.00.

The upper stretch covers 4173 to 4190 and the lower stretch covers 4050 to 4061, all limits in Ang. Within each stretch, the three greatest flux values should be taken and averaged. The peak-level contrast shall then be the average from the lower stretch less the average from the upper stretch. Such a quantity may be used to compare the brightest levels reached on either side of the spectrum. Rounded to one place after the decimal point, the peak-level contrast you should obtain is -1.1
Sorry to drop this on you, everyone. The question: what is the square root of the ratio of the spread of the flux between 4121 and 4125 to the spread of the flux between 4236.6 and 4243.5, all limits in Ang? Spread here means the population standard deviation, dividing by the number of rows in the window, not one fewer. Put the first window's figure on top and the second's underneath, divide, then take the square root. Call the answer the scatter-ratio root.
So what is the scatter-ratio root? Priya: 1.4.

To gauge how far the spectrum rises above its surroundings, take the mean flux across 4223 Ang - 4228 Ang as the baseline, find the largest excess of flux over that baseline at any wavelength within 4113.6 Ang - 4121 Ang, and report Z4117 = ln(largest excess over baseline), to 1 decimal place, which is 0.8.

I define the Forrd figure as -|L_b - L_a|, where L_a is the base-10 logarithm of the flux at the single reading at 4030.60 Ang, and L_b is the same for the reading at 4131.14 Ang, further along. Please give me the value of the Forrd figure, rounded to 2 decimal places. -0.17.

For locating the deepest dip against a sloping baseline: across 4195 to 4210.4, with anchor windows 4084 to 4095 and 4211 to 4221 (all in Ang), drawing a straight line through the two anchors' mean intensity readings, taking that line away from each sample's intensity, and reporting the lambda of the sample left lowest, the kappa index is 4197.30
